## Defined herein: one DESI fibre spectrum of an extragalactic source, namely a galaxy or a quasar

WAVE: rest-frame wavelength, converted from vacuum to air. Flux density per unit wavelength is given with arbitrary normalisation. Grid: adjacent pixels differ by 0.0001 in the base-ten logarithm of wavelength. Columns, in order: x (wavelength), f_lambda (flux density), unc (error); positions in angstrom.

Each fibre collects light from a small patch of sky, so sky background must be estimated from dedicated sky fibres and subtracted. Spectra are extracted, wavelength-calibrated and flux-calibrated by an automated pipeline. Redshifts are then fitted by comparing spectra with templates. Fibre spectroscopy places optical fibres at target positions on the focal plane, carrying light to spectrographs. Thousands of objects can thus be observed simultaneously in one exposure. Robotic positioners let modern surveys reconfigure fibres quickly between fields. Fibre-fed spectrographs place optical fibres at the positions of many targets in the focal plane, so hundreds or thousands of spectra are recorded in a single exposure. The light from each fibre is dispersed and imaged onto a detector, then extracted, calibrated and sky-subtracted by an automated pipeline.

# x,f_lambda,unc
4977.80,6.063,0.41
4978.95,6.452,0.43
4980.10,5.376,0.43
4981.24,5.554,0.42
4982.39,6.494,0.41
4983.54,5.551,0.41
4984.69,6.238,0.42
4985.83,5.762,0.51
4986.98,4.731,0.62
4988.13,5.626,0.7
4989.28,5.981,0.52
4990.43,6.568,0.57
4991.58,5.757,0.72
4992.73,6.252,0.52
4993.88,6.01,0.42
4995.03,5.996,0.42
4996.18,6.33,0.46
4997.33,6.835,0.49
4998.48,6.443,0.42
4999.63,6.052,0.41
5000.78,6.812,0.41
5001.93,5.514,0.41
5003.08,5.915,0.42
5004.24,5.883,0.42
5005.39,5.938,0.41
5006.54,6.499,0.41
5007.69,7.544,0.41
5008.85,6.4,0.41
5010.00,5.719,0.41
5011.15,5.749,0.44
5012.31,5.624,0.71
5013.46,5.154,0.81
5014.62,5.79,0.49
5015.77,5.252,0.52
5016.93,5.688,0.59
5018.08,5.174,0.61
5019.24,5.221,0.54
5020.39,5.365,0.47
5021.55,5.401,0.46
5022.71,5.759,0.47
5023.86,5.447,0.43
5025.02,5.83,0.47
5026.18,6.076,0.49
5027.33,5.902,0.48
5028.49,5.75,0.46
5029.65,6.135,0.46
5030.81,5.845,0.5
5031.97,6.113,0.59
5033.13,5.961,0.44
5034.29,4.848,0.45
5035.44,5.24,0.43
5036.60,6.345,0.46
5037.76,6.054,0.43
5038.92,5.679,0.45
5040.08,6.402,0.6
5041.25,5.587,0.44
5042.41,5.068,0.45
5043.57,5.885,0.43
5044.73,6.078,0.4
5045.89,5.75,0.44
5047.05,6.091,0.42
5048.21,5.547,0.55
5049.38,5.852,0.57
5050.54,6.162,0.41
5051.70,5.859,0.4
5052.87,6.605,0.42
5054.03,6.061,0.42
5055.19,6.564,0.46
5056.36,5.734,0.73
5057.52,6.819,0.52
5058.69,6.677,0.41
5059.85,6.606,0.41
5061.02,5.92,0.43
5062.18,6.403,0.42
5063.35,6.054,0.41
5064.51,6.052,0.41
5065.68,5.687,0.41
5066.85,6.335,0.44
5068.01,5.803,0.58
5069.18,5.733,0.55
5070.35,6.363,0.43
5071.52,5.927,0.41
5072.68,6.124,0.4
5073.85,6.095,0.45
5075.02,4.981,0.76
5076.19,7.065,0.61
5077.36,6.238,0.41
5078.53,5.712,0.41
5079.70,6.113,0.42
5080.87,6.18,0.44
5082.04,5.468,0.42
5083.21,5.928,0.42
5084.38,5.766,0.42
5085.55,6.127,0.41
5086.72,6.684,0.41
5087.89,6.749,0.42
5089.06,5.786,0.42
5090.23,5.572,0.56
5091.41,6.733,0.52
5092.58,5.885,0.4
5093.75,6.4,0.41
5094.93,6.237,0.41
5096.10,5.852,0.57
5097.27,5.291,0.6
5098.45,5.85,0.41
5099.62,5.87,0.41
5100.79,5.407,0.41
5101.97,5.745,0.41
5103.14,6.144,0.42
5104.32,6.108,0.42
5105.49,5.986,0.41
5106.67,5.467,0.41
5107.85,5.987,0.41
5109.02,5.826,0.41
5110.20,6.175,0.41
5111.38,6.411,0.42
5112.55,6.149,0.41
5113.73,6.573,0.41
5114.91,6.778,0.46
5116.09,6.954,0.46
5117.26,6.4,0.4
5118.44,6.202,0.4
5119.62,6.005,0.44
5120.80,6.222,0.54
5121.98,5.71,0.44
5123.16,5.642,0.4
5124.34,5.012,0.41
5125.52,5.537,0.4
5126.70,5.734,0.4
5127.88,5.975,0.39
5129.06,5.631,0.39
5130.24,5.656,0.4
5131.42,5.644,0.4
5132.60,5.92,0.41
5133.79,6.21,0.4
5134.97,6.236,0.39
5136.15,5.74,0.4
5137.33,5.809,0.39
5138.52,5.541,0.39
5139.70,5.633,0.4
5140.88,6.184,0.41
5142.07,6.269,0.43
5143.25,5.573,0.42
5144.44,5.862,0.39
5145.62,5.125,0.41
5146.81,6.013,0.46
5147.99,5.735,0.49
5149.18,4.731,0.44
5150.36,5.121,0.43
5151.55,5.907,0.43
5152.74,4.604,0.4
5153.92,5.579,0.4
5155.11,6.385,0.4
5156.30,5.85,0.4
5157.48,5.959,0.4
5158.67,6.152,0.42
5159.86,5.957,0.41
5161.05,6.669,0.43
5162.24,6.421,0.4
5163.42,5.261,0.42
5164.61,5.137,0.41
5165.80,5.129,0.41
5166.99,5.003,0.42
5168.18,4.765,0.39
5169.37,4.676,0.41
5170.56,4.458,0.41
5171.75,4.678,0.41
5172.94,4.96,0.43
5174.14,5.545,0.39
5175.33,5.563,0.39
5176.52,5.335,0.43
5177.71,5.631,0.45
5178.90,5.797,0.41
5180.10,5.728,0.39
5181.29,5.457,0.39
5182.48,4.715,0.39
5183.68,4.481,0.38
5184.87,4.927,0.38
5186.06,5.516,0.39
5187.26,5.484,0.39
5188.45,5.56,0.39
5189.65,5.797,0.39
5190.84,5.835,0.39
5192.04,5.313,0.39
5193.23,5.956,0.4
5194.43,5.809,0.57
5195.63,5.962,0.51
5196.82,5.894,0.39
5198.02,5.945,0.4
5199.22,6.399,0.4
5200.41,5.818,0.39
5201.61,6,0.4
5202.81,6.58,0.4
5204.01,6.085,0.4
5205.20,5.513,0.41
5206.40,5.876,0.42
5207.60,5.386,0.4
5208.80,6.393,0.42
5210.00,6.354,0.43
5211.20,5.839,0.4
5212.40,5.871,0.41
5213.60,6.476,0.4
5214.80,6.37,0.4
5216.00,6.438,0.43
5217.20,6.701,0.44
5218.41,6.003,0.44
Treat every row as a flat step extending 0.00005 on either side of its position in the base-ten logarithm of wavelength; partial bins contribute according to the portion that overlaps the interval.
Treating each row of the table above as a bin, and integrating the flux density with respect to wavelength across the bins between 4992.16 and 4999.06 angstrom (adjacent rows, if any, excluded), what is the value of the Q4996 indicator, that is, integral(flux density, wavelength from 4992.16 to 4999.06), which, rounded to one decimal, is 43.6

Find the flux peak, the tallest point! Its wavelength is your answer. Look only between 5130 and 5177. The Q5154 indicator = 5161.05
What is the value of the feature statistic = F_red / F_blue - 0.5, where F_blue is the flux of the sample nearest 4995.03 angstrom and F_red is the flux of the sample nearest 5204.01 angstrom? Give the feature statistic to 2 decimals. 0.51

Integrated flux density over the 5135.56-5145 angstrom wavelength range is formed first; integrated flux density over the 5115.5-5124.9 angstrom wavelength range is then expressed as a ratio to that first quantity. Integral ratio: 1.03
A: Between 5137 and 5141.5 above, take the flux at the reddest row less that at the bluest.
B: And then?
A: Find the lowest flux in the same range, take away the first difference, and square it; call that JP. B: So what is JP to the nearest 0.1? 26.7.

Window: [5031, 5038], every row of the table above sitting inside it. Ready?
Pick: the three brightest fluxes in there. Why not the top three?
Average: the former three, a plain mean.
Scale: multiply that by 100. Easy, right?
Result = 617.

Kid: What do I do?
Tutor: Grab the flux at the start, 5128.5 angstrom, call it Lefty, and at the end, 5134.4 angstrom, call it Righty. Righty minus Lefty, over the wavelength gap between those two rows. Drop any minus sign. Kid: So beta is 0.12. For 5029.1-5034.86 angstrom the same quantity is 0.28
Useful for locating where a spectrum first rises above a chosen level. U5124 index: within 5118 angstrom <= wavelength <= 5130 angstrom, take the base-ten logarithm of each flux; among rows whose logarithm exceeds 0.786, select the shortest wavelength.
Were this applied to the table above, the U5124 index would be 5118.44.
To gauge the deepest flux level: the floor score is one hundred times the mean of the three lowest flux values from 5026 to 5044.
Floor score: 505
